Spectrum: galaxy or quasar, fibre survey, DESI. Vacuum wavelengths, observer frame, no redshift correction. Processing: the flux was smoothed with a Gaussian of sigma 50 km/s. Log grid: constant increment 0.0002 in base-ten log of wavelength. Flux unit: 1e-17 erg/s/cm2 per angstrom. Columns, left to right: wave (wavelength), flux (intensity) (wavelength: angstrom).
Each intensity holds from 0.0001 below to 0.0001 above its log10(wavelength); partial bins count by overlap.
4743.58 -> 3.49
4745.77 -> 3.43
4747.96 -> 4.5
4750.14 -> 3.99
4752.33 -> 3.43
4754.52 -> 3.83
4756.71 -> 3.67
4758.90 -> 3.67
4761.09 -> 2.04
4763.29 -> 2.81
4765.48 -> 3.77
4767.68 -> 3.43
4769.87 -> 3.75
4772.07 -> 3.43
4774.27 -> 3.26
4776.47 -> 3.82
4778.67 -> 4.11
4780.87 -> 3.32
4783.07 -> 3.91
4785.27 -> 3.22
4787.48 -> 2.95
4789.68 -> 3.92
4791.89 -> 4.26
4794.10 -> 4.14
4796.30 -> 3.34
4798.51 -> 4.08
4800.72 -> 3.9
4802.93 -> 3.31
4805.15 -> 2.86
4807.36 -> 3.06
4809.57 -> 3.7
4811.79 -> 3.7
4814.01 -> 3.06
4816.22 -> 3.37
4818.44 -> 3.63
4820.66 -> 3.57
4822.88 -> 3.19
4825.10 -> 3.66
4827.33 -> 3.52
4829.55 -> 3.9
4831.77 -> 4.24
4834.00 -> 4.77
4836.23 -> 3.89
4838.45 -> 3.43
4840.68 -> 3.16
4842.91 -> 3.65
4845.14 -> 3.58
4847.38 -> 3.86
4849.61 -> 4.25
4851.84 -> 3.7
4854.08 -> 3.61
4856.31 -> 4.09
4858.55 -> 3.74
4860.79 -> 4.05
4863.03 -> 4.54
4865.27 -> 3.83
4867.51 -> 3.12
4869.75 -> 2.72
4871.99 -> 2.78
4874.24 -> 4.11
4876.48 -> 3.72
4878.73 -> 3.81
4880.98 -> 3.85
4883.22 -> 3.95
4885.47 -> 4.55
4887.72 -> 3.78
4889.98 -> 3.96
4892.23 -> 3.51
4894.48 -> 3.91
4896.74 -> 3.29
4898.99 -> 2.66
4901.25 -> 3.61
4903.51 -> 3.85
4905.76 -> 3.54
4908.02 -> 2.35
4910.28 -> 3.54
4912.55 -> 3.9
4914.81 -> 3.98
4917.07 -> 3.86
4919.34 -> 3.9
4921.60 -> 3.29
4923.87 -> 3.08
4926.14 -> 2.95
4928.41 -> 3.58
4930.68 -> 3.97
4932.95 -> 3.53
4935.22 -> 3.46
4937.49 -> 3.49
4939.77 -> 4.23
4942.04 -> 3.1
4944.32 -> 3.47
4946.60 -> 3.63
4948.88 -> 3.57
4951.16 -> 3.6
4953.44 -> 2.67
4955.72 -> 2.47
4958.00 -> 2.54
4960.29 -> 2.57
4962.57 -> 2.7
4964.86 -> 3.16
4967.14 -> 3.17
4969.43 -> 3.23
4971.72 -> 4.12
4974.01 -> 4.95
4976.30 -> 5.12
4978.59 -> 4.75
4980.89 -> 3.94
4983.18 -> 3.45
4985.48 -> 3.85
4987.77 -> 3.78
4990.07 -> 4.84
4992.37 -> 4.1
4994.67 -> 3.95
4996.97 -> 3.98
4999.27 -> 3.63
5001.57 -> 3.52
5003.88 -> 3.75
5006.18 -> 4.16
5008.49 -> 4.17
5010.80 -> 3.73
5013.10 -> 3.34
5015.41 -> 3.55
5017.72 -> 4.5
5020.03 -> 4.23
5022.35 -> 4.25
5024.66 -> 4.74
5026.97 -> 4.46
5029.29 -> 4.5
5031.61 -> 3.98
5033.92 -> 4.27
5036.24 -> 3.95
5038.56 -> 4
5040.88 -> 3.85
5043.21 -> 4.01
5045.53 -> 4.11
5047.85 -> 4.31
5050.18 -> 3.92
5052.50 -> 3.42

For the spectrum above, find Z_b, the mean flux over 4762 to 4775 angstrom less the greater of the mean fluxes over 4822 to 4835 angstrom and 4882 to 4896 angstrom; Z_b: -0.53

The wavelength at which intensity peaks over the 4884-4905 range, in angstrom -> 4885.47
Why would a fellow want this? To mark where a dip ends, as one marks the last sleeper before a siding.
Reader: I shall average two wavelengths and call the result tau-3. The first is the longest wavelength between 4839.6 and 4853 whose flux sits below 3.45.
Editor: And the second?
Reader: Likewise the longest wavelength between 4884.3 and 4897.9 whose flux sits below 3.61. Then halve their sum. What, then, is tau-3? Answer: 4868.7 angstrom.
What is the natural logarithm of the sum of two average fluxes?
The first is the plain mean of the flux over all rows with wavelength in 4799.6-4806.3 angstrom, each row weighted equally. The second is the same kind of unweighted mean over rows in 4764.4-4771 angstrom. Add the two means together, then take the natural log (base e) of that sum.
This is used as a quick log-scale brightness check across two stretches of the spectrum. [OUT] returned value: 1.95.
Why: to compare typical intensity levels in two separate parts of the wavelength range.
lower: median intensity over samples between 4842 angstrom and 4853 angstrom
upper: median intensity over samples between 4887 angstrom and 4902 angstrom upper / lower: 0.98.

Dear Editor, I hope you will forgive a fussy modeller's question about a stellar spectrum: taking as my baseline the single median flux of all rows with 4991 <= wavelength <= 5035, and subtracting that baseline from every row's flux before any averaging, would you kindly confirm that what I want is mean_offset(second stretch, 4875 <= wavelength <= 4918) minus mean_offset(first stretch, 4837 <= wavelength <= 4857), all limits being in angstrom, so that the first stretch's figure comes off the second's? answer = 0.0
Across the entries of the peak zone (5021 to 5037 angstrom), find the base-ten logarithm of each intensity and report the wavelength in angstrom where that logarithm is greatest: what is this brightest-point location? 5024.66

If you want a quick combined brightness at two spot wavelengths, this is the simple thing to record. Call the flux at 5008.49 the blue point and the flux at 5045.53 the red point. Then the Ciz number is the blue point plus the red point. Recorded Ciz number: 8.3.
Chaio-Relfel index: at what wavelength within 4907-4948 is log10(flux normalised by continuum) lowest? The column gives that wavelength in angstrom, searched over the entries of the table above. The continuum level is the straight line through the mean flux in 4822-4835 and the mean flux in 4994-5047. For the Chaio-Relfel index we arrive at 4908.02 angstrom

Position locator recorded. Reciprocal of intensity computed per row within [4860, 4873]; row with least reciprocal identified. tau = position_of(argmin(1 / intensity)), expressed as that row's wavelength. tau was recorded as 4863.03 angstrom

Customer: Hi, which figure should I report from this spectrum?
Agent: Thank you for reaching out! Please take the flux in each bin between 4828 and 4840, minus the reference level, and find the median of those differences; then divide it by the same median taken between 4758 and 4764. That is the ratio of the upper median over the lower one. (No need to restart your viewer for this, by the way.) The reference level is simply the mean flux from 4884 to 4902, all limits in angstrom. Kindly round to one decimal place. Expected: -0.3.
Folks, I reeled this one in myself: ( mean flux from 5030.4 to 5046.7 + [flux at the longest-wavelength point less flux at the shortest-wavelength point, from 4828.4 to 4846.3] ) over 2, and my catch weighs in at 1.85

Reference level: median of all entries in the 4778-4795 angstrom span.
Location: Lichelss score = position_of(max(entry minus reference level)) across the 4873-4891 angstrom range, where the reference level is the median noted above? 4885.47 angstrom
